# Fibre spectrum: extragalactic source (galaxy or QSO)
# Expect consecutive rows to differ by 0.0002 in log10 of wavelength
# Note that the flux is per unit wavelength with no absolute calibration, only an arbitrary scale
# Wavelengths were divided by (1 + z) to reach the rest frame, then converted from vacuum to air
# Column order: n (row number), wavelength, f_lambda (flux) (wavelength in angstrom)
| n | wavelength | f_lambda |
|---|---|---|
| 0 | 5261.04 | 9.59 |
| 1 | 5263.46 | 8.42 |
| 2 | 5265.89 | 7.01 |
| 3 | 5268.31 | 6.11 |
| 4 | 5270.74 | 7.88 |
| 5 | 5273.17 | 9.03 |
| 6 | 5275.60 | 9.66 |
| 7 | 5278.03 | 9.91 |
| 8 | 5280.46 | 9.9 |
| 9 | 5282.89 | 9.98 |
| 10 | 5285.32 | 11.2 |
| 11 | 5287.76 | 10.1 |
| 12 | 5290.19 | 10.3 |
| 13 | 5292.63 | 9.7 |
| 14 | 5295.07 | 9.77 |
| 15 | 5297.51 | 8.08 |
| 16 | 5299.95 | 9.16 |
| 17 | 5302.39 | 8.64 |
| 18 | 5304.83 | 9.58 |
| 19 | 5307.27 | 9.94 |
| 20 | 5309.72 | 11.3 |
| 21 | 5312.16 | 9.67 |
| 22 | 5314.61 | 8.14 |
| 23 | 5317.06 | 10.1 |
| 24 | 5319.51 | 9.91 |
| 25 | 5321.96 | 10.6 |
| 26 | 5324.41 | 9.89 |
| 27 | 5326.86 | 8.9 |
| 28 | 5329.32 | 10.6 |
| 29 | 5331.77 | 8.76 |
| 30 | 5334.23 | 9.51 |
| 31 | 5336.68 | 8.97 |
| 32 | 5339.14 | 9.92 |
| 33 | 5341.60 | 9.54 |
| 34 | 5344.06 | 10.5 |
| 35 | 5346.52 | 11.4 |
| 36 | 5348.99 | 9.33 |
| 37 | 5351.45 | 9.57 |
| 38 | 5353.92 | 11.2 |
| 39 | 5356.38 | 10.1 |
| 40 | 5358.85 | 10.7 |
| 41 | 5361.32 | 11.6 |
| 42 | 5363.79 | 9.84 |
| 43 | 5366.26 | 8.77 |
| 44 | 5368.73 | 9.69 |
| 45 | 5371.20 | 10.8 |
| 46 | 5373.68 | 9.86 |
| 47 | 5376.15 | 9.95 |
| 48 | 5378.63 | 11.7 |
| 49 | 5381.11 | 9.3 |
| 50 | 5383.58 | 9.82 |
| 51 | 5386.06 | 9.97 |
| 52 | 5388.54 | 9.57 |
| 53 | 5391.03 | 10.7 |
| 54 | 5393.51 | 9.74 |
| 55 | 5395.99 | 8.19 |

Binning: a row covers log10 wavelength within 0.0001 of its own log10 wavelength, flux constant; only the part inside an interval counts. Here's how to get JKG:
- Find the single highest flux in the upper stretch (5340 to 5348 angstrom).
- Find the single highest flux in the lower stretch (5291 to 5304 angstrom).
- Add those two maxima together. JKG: 21.2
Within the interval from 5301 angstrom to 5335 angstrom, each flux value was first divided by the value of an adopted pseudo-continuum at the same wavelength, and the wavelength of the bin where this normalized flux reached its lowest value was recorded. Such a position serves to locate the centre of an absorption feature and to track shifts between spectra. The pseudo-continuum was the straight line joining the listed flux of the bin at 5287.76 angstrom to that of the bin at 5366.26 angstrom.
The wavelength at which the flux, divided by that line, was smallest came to 5314.61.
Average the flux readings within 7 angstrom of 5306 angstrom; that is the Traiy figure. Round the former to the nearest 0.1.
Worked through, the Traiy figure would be 9.7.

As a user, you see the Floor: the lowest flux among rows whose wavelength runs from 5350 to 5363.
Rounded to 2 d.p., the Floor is 9.57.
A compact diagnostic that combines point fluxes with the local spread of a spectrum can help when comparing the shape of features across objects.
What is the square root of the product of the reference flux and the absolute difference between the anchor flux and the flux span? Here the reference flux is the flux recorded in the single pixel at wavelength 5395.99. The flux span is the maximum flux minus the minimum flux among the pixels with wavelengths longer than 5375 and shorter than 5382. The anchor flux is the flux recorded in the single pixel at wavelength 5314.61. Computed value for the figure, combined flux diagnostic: 6.86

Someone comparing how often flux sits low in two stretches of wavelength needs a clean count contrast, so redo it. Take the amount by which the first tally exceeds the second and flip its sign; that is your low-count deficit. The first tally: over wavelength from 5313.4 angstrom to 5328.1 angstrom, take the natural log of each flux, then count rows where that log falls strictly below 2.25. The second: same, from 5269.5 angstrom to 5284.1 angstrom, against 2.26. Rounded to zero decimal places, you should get 0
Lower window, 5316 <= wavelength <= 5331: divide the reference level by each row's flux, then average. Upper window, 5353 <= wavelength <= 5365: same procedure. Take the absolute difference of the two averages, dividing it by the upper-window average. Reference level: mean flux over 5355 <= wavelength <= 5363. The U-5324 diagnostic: 0.07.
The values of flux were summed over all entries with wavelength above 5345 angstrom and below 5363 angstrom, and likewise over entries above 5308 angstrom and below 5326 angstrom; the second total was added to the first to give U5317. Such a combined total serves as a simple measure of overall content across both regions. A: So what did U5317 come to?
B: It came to 144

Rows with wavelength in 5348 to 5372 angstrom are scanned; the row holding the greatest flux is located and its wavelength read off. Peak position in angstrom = 5361.32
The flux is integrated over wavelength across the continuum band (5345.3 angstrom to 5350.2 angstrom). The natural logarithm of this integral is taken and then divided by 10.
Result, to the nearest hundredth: 0.39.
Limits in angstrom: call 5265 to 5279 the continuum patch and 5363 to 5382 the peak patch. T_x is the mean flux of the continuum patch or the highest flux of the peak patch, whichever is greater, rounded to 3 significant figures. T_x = 11.7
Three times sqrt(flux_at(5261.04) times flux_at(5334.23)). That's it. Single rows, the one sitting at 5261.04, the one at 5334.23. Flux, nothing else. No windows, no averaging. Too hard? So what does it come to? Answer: 28.6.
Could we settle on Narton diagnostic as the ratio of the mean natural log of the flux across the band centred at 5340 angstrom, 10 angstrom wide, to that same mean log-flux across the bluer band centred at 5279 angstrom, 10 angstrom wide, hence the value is 0.99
